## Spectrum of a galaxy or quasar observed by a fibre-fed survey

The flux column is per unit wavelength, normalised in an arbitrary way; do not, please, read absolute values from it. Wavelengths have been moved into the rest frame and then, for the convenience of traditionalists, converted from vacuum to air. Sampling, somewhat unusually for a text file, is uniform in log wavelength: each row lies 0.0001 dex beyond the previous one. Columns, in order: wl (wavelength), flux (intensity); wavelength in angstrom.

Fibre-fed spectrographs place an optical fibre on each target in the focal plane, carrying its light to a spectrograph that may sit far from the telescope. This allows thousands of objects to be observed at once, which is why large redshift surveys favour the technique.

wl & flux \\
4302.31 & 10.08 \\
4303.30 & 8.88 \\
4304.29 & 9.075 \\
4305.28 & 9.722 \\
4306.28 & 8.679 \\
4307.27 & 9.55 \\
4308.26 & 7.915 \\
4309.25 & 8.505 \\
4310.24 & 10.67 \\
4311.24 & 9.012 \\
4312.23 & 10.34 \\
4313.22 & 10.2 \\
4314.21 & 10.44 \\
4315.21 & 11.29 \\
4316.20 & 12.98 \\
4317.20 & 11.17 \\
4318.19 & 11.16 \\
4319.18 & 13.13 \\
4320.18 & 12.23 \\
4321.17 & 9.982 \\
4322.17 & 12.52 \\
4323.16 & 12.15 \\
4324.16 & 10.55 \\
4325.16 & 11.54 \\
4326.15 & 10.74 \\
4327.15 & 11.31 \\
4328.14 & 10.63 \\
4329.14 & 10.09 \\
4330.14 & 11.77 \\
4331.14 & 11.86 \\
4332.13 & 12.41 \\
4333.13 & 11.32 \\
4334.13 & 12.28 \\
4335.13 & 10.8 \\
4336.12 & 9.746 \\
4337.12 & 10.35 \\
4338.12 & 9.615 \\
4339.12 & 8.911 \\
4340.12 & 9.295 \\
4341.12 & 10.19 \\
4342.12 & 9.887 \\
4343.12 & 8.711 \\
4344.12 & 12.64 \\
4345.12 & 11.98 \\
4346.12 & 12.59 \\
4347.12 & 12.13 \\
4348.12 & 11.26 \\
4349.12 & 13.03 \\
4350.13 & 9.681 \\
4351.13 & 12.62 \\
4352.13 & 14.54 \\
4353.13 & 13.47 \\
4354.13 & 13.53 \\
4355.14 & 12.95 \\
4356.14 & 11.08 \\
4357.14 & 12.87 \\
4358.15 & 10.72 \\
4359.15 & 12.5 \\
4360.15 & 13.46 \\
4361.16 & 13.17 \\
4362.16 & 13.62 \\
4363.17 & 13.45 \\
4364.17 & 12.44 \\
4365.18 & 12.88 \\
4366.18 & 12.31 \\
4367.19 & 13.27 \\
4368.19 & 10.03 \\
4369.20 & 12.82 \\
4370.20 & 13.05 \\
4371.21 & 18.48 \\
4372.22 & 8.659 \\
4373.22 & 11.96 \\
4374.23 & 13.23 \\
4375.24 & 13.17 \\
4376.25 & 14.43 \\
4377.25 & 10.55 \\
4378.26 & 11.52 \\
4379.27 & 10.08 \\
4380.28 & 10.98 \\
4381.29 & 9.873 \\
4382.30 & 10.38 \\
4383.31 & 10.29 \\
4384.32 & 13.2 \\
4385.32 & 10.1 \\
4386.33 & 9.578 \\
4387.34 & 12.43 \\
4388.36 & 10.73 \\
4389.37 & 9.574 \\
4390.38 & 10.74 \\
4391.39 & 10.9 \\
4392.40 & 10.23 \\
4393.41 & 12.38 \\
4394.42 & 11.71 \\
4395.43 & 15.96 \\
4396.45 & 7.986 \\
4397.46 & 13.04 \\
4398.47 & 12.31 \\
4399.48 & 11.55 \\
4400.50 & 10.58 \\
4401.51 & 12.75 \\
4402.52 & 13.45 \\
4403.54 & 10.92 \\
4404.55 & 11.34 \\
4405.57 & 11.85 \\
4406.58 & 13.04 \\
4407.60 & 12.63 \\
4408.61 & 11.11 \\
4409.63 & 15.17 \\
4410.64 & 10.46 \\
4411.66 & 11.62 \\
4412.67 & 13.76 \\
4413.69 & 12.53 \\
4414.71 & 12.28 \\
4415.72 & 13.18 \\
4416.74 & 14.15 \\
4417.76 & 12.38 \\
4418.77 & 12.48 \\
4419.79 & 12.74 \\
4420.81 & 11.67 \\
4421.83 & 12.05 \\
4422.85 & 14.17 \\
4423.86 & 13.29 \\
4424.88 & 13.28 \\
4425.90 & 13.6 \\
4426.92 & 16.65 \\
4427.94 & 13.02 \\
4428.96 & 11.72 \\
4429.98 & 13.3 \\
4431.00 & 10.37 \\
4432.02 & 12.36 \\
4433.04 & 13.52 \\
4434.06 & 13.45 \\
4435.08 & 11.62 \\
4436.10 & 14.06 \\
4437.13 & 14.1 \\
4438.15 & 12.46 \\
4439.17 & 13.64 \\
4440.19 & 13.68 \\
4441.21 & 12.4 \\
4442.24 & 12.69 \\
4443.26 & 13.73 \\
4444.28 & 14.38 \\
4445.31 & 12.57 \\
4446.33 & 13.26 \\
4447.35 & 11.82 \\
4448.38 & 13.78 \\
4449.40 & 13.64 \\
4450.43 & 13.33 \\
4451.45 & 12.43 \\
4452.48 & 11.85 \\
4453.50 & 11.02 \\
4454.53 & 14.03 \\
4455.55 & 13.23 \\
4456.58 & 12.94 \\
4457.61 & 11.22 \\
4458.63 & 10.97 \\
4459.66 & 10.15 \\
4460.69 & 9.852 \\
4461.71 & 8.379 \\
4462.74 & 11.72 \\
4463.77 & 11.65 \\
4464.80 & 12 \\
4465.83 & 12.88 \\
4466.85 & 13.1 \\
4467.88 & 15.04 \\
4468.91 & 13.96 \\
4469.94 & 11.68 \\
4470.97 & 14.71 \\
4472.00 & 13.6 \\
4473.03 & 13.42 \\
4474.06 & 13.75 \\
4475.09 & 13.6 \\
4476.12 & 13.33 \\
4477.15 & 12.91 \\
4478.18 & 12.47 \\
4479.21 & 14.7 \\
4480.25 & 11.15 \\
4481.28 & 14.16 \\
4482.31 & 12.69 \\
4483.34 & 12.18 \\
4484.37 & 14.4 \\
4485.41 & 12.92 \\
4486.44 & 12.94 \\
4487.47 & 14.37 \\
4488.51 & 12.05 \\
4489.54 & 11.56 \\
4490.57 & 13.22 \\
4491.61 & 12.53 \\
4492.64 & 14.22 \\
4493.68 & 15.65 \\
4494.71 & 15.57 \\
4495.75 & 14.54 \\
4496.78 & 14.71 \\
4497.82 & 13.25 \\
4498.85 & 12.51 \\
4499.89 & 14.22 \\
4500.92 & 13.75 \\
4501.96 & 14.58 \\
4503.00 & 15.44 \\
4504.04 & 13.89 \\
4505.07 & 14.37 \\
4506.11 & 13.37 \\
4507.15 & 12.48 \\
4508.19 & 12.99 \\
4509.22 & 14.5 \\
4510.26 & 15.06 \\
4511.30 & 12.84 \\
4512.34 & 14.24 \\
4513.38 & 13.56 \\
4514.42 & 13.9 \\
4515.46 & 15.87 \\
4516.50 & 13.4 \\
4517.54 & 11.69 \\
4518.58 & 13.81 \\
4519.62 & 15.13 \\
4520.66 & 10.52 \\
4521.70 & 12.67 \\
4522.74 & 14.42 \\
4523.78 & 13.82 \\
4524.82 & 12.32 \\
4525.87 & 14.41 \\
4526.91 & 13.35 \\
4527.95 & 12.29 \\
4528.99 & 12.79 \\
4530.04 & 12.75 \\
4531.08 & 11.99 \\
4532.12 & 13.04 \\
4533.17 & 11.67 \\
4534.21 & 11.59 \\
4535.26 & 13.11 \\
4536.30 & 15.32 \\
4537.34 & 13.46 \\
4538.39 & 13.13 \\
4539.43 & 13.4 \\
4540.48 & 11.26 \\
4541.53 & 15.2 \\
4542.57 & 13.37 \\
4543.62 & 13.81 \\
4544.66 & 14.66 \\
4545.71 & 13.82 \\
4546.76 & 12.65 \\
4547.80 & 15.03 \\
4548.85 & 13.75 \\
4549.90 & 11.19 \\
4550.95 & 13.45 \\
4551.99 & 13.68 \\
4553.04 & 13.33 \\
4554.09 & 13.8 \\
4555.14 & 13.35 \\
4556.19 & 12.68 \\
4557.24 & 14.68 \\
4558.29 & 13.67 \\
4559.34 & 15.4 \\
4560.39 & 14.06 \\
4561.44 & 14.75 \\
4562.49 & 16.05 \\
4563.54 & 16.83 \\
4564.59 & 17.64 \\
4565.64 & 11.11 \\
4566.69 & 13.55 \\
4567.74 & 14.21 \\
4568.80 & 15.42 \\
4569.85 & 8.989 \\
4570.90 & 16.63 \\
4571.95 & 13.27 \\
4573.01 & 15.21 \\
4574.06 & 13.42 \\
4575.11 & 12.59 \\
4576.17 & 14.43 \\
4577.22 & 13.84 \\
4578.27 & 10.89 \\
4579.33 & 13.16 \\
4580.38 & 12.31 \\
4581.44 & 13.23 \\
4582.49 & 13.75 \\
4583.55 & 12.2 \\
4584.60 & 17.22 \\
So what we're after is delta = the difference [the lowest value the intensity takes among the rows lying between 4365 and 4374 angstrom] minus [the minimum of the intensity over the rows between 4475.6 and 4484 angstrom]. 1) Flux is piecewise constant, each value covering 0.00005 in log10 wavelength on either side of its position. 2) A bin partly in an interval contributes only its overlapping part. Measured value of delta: -2.5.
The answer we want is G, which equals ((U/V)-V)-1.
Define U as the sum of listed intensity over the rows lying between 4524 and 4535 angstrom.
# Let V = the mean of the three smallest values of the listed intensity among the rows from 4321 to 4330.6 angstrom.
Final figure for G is 1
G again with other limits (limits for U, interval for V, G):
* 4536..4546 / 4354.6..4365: 0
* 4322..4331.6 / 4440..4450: -4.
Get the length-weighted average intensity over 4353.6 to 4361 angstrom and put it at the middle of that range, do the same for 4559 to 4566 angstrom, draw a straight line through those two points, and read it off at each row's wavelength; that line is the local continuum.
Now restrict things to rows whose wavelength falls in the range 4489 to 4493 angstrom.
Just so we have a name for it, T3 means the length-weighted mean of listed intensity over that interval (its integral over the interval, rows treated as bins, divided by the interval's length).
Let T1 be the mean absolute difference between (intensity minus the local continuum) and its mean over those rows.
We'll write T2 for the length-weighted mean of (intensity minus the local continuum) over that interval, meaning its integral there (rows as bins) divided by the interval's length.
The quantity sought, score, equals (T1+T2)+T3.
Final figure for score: 12.2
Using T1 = 0.83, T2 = -1.4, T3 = 12.8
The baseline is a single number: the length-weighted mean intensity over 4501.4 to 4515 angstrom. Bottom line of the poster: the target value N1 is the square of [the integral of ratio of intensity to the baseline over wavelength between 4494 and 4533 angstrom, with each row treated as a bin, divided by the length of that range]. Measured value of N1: 0.95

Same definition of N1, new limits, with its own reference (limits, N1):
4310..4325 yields 0.65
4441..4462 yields 0.78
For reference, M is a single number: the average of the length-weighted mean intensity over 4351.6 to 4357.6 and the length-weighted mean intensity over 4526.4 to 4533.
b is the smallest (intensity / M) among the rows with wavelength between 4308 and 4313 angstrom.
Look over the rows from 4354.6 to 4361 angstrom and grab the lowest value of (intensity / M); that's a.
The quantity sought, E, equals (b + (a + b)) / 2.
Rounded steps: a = 0.83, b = 0.62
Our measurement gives 1.03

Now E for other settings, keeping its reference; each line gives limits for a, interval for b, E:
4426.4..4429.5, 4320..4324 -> 1.23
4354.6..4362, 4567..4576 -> 1.12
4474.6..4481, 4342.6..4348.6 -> 1.11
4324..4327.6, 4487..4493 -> 1.31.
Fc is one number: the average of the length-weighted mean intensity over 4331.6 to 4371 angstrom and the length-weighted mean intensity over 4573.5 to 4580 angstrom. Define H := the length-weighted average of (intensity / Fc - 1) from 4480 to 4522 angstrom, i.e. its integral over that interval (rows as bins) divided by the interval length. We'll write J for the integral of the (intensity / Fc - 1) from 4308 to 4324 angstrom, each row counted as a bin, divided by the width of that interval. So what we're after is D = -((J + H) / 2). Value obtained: 0.02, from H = 0.09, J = -0.13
